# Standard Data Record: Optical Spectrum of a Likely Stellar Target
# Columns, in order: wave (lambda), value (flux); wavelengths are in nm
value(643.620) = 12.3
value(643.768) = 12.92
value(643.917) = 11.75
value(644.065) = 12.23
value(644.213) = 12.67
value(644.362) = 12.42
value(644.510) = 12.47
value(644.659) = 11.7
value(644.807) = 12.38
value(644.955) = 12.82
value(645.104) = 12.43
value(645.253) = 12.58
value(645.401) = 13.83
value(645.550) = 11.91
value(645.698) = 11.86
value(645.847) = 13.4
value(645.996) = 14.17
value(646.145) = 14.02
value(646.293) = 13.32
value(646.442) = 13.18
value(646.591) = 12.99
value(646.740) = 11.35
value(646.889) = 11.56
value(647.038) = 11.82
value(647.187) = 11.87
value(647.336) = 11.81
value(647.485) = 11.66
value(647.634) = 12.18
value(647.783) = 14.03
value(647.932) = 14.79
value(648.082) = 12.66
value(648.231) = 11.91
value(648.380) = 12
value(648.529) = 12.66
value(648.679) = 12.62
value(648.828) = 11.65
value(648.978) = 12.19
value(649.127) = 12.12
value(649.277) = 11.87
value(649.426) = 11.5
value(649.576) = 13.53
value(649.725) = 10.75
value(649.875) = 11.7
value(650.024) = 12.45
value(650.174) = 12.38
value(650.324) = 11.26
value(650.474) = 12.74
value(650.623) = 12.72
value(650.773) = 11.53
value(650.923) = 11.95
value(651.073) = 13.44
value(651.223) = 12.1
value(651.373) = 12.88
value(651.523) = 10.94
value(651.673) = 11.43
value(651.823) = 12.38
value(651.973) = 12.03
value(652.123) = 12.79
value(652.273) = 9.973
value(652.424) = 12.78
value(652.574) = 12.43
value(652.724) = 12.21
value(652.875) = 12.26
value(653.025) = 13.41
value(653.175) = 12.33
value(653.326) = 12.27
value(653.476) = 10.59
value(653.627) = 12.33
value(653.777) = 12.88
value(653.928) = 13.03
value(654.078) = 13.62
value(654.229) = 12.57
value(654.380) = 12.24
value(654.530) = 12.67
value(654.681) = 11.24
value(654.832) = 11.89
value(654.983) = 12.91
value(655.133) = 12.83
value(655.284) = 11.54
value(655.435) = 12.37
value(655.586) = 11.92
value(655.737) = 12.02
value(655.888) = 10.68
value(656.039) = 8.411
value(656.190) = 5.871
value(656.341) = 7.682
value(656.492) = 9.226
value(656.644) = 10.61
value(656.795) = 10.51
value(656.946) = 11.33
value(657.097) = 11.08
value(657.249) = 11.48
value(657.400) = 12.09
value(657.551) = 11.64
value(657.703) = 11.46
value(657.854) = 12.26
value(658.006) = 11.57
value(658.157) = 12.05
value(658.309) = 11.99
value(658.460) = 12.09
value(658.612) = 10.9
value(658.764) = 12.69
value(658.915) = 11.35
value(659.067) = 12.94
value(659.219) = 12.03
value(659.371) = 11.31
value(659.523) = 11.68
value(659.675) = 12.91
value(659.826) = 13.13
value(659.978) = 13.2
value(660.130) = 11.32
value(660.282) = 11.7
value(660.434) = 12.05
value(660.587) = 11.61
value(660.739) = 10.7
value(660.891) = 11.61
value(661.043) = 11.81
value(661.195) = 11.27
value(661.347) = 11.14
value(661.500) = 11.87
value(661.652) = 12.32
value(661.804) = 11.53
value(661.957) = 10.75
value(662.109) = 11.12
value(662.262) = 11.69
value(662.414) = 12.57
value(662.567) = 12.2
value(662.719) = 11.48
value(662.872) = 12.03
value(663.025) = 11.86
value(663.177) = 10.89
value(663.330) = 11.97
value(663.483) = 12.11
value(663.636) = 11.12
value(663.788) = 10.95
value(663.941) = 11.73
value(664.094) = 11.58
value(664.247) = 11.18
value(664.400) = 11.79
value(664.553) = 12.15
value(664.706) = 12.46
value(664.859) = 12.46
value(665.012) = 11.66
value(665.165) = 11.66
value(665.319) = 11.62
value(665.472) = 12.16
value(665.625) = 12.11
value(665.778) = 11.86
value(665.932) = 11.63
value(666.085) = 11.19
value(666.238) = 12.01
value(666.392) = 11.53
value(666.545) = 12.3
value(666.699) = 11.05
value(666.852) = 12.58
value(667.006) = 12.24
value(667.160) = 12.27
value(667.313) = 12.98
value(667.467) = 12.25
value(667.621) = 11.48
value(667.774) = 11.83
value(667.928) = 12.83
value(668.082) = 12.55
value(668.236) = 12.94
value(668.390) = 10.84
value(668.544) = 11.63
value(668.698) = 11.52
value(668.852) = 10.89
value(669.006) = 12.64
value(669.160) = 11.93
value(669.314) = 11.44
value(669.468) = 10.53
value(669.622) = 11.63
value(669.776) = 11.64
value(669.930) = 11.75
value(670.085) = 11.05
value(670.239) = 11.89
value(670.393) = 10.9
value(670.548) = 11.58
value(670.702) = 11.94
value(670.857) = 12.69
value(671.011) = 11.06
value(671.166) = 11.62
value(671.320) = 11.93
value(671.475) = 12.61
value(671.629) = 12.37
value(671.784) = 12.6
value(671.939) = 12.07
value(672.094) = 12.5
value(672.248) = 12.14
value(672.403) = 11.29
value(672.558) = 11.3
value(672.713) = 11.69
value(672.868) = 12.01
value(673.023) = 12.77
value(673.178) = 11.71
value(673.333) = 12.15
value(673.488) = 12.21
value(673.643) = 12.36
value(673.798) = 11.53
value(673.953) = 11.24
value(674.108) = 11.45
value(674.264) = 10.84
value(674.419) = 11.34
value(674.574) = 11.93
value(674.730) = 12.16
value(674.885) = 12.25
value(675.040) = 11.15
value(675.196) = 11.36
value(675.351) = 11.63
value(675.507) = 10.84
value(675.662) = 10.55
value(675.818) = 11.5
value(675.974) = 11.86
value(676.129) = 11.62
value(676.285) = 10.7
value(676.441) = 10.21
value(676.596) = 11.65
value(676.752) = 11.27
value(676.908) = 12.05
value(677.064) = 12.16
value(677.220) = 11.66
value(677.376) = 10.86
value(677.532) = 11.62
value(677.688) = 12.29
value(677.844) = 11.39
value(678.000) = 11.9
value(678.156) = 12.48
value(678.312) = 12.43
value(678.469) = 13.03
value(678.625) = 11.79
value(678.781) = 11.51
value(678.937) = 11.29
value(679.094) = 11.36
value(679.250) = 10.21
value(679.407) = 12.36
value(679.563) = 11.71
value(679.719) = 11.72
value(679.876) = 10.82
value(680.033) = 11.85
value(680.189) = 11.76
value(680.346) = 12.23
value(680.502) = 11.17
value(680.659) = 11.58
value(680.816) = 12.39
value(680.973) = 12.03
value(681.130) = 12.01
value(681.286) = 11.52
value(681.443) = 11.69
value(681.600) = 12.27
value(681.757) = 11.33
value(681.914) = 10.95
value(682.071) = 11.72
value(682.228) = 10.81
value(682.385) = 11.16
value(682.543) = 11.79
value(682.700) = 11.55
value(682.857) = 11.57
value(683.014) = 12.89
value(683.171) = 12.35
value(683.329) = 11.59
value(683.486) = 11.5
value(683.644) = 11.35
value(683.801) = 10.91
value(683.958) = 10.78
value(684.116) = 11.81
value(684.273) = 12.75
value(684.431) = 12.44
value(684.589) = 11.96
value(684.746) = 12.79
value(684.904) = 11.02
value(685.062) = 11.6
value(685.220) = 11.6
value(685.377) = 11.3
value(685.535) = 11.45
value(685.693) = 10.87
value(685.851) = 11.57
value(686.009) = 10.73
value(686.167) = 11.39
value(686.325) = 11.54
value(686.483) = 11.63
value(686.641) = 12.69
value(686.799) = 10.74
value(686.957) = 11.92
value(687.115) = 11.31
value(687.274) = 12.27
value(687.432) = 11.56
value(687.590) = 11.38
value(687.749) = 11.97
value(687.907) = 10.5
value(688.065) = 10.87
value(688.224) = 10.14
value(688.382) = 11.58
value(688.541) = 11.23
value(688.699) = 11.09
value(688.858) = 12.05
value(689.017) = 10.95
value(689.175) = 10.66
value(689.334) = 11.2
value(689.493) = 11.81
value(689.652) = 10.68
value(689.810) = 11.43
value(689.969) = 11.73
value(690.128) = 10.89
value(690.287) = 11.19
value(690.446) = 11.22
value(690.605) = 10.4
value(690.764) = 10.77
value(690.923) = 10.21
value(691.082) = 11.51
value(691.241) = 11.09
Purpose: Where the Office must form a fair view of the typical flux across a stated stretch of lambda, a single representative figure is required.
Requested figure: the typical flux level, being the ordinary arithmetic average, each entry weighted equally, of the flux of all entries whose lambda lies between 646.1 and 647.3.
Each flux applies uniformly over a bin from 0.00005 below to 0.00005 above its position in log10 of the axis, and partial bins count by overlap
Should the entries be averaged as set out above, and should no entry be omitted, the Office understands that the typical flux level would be 12.5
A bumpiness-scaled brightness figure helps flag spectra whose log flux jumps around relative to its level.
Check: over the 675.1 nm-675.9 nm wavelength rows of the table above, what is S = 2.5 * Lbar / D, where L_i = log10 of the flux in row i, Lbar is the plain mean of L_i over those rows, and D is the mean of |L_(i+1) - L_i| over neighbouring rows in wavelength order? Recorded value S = 116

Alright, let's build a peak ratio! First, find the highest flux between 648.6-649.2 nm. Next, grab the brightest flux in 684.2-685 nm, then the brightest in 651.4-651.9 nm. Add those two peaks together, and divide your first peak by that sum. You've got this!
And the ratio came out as 0.50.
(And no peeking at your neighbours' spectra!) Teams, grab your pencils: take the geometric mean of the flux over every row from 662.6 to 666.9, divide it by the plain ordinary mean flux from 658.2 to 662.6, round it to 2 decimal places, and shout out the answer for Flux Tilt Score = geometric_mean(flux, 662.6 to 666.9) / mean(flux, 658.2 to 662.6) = 0.99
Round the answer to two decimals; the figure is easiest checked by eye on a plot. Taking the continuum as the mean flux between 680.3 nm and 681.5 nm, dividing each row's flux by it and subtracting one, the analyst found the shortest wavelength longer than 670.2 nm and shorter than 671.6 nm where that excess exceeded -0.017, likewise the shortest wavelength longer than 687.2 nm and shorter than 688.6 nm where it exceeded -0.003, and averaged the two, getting 678.76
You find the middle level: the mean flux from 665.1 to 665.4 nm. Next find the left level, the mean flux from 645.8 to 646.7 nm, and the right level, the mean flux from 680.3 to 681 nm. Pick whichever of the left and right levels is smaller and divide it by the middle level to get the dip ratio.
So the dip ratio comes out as 1.02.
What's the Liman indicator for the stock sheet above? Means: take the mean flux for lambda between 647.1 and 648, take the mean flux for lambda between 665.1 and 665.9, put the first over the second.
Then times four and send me 4.28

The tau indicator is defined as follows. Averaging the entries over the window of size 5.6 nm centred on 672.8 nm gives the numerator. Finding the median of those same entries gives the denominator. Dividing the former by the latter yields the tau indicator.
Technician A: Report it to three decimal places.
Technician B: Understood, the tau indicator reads 0.998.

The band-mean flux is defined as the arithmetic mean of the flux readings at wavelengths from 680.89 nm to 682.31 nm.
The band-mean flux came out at 11.6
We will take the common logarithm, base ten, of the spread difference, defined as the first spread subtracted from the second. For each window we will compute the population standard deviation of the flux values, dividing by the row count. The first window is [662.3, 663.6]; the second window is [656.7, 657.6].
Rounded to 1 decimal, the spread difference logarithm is -1.9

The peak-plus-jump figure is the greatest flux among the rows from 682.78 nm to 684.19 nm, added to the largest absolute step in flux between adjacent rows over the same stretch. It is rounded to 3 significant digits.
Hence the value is 14.2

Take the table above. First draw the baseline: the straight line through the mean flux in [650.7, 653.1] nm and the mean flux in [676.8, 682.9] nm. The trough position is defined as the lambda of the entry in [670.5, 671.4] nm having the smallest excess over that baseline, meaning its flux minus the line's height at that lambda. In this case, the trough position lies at 671.011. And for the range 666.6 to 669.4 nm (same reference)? 668.390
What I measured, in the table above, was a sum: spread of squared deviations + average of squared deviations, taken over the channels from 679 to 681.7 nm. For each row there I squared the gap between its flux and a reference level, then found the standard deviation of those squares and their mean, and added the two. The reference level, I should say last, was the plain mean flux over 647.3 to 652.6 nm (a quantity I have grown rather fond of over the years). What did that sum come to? 1.6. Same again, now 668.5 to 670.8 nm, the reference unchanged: 1.5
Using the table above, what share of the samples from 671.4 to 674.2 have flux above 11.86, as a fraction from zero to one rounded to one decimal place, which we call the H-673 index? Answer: 0.6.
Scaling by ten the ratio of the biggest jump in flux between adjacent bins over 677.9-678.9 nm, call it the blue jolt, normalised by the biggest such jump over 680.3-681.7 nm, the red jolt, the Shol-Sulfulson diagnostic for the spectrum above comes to 12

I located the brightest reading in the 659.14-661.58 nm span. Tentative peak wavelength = 659.978 nm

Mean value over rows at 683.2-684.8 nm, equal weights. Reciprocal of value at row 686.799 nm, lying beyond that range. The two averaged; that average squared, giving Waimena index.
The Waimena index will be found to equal 35.3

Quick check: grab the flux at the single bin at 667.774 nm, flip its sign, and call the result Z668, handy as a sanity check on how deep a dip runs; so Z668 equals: -11.8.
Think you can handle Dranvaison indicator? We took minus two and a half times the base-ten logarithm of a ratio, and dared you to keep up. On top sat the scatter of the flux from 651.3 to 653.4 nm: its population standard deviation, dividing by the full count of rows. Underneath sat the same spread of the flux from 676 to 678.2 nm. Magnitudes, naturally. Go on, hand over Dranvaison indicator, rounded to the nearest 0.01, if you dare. -0.34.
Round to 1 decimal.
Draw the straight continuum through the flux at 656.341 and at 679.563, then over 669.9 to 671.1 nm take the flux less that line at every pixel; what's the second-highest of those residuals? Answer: 1.8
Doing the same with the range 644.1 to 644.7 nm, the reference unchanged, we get 6.8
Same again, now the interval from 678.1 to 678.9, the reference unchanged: 1.0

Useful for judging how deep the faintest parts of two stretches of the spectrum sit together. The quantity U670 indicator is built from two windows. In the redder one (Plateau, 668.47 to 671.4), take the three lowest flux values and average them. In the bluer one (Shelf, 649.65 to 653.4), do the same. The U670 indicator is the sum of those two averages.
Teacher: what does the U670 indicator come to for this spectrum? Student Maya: 21.3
